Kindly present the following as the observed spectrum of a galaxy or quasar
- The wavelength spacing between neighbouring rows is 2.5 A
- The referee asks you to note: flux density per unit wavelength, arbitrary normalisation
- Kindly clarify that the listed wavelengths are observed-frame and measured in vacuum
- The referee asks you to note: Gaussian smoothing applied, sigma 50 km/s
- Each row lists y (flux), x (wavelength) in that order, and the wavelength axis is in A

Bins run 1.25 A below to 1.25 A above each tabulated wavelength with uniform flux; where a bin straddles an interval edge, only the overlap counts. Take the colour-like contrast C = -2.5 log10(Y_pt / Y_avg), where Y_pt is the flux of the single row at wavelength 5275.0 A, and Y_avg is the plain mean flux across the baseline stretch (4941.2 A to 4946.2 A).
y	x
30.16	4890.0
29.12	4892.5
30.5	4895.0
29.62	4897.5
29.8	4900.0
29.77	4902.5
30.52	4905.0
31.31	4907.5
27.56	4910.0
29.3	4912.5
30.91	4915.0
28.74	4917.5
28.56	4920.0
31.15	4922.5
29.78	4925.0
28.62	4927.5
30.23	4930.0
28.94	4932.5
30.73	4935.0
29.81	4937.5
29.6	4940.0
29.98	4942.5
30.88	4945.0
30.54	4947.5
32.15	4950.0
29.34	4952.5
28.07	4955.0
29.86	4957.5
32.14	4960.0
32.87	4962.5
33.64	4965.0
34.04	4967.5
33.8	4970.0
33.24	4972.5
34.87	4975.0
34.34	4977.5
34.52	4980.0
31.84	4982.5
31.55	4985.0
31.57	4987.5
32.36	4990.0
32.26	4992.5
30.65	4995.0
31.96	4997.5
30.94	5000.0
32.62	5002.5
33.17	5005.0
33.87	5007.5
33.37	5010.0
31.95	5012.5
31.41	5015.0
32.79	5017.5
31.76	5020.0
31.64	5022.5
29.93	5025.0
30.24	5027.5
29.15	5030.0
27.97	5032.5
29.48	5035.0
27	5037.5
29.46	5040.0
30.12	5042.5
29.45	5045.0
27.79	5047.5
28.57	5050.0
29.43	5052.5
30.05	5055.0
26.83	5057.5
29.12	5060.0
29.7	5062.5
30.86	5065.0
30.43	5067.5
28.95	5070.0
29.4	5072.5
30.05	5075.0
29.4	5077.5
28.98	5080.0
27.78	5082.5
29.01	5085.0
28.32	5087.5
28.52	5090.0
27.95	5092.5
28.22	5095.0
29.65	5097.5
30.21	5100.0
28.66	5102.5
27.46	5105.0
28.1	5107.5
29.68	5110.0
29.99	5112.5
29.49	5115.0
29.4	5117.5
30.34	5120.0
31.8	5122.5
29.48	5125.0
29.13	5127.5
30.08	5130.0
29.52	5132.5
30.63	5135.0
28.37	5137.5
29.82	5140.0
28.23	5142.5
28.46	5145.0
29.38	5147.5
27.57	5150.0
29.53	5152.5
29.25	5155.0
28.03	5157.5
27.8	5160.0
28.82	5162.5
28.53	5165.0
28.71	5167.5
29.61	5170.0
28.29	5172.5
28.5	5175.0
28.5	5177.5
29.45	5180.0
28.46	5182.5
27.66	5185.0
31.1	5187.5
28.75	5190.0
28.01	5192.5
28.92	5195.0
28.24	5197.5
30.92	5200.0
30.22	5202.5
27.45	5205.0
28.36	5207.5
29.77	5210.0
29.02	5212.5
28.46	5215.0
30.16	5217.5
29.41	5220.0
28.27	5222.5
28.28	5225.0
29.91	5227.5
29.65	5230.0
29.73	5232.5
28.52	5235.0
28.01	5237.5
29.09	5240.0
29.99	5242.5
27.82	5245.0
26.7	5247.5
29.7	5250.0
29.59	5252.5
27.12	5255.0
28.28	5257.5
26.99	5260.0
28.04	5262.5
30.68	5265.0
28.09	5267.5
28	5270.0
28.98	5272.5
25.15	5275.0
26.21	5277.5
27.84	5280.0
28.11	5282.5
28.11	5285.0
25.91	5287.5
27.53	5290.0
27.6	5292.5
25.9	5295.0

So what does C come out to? 0.21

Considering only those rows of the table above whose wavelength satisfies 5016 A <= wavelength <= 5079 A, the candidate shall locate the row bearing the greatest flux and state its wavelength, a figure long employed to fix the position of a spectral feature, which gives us 5017.5 A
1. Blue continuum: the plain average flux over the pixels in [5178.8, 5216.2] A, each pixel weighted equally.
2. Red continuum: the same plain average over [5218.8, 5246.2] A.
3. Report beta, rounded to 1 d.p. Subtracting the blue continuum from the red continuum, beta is 0.0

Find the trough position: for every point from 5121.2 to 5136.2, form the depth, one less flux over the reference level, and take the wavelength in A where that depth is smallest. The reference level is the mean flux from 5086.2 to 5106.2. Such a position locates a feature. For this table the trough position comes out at 5122.5 A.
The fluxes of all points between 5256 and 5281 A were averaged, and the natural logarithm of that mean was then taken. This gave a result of 3.33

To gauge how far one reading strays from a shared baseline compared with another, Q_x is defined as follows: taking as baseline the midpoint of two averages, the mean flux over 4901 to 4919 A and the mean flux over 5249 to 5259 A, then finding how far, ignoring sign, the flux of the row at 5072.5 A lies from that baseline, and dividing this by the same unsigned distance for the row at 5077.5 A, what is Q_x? 1.0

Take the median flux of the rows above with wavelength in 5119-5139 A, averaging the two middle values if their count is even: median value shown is 29.8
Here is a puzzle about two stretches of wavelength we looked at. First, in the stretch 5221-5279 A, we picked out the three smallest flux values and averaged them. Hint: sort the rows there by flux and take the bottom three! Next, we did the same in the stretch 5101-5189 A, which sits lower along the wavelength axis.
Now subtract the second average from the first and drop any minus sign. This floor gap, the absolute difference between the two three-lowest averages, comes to 1.5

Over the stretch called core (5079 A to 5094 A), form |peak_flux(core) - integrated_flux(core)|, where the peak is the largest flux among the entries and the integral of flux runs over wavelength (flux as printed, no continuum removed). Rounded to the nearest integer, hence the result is 397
